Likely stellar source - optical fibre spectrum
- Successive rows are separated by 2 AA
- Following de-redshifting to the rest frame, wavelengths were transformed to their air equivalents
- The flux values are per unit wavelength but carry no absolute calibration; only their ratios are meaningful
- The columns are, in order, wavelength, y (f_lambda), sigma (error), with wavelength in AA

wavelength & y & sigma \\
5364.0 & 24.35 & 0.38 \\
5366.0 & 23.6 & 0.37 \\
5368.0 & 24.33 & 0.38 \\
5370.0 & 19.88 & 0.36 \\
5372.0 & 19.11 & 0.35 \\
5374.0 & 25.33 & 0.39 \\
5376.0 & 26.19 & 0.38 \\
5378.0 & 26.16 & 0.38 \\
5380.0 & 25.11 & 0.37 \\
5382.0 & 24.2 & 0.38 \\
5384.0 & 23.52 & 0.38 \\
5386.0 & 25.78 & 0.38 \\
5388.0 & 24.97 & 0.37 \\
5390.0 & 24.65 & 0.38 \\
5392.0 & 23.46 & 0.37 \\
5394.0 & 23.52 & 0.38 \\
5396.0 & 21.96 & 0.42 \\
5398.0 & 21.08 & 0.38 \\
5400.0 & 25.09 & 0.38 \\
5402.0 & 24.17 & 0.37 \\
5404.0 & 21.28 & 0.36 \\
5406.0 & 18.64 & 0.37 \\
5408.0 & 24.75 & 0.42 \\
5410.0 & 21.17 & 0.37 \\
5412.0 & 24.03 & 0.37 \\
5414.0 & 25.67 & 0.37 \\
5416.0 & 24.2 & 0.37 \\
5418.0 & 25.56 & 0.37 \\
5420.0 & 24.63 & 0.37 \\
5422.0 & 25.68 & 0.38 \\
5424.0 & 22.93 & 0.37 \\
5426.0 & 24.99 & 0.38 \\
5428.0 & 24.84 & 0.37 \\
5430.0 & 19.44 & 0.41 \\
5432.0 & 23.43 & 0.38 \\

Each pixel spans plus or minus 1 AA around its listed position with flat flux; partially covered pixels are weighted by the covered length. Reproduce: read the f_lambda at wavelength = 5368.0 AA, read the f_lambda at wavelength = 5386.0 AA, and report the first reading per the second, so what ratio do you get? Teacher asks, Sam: 0.944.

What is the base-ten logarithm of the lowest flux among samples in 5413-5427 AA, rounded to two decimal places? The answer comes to 1.36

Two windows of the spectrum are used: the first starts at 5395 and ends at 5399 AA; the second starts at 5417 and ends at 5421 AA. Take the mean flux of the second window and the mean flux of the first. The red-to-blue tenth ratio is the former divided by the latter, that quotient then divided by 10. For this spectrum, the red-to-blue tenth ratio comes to 0.117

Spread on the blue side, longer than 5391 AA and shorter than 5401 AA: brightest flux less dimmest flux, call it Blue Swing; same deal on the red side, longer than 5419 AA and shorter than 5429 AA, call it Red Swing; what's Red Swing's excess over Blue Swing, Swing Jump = -1.3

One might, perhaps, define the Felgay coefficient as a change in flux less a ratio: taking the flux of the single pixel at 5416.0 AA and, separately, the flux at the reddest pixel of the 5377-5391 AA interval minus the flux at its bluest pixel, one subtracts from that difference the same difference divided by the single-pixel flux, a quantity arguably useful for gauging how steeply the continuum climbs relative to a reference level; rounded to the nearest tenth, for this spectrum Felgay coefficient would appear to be -1.4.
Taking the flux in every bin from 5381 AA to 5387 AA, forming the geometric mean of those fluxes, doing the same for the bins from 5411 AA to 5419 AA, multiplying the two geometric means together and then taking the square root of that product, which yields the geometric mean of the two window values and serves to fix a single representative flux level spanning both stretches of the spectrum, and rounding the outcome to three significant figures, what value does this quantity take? 24.7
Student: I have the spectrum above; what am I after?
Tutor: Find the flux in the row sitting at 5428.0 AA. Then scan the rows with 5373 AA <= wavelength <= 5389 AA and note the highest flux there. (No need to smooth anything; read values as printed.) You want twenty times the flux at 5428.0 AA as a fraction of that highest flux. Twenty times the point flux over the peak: 19.0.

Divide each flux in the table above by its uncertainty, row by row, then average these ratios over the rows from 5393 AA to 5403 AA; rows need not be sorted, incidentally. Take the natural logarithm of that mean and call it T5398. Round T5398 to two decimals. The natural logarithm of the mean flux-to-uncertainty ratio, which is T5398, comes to 4.10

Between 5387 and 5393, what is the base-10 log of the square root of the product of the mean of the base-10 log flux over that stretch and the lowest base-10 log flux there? 0.139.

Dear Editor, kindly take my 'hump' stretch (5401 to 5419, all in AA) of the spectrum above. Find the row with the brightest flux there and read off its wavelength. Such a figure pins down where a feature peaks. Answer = 5414.0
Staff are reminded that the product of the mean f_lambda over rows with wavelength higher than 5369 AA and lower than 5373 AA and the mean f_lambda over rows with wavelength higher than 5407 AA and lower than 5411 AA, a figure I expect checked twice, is 448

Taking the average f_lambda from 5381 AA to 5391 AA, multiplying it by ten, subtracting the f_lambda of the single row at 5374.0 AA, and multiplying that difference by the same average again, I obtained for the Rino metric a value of 5440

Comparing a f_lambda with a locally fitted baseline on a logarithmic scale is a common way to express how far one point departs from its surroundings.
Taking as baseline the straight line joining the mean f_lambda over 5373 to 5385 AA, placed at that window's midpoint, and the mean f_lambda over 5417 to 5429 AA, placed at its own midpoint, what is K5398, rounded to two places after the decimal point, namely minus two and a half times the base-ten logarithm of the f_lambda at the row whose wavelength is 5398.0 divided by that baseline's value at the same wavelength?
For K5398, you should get 0.18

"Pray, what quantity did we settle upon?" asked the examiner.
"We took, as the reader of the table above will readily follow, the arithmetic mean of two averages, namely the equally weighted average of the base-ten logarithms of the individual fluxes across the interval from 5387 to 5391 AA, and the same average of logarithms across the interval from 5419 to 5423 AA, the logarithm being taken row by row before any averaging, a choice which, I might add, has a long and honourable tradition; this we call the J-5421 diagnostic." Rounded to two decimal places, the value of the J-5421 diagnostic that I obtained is 1.40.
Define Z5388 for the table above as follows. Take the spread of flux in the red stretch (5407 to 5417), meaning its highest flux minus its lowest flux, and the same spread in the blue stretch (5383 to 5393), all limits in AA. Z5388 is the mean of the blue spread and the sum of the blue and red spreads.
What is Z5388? 4.6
